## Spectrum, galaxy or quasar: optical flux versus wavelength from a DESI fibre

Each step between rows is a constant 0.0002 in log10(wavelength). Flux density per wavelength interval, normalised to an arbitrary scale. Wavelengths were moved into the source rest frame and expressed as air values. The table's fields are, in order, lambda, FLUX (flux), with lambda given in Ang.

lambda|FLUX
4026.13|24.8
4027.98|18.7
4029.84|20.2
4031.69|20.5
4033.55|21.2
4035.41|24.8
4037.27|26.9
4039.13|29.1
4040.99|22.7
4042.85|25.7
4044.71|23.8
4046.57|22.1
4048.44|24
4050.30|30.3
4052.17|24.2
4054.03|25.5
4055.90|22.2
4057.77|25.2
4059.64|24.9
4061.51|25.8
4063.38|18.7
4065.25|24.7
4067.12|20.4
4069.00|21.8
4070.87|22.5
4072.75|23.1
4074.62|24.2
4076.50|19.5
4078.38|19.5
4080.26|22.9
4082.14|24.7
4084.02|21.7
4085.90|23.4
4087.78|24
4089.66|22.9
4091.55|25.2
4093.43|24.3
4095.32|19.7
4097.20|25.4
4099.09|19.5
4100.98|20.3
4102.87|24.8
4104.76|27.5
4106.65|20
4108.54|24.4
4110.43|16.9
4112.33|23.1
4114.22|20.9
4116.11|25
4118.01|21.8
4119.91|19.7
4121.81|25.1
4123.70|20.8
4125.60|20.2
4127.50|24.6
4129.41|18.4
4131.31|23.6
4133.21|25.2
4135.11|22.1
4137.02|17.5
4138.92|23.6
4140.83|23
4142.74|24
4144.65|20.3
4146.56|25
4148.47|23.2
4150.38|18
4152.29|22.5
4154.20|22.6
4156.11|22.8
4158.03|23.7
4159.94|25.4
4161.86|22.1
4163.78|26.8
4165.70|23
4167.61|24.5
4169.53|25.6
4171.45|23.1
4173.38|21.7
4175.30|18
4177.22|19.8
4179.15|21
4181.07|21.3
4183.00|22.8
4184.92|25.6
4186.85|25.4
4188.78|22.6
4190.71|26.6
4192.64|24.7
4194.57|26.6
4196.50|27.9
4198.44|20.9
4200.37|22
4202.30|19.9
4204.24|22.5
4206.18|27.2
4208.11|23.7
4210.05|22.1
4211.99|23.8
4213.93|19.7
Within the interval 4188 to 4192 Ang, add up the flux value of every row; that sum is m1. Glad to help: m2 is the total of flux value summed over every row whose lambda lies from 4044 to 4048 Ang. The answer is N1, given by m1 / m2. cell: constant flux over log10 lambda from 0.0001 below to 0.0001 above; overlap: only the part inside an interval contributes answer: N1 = 1.07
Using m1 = 49.2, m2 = 46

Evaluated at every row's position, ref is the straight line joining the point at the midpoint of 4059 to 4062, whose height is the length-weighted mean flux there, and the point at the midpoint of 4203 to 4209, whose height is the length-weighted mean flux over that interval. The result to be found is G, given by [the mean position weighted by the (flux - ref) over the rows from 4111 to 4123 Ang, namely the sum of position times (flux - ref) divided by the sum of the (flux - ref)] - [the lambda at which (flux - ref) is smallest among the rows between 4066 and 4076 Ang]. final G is 49.7 Ang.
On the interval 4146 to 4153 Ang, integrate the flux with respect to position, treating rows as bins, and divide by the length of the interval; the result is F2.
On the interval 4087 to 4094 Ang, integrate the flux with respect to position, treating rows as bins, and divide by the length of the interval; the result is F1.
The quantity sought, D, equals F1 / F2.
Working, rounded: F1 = 24.1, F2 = 22.0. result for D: 1.09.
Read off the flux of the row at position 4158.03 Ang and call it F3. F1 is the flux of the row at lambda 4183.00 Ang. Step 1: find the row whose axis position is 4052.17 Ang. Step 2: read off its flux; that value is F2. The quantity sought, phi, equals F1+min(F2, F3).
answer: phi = 46.5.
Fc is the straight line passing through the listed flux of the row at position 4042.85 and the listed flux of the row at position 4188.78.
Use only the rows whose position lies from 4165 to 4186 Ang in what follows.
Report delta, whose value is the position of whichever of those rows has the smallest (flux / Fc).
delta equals 4175.30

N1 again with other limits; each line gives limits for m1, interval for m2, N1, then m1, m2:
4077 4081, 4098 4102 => 1.07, 42.4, 40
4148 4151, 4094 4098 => 0.91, 41.2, 45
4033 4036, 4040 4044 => 0.95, 46.0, 48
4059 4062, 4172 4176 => 1.28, 50.7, 40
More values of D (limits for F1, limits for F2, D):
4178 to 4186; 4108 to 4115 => 1.07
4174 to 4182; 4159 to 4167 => 0.83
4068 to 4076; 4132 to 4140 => 1.02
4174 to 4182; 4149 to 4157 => 0.93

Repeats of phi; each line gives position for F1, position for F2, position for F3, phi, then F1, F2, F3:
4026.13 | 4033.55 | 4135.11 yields 46.0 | 24.8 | 21.2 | 22.1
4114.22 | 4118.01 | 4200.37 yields 42.7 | 20.9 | 21.8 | 22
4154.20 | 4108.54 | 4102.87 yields 47.0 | 22.6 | 24.4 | 24.8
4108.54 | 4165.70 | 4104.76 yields 47.4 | 24.4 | 23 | 27.5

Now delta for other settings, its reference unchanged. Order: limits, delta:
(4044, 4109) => 4063.38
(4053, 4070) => 4063.38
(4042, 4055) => 4046.57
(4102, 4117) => 4110.43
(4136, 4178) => 4137.02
